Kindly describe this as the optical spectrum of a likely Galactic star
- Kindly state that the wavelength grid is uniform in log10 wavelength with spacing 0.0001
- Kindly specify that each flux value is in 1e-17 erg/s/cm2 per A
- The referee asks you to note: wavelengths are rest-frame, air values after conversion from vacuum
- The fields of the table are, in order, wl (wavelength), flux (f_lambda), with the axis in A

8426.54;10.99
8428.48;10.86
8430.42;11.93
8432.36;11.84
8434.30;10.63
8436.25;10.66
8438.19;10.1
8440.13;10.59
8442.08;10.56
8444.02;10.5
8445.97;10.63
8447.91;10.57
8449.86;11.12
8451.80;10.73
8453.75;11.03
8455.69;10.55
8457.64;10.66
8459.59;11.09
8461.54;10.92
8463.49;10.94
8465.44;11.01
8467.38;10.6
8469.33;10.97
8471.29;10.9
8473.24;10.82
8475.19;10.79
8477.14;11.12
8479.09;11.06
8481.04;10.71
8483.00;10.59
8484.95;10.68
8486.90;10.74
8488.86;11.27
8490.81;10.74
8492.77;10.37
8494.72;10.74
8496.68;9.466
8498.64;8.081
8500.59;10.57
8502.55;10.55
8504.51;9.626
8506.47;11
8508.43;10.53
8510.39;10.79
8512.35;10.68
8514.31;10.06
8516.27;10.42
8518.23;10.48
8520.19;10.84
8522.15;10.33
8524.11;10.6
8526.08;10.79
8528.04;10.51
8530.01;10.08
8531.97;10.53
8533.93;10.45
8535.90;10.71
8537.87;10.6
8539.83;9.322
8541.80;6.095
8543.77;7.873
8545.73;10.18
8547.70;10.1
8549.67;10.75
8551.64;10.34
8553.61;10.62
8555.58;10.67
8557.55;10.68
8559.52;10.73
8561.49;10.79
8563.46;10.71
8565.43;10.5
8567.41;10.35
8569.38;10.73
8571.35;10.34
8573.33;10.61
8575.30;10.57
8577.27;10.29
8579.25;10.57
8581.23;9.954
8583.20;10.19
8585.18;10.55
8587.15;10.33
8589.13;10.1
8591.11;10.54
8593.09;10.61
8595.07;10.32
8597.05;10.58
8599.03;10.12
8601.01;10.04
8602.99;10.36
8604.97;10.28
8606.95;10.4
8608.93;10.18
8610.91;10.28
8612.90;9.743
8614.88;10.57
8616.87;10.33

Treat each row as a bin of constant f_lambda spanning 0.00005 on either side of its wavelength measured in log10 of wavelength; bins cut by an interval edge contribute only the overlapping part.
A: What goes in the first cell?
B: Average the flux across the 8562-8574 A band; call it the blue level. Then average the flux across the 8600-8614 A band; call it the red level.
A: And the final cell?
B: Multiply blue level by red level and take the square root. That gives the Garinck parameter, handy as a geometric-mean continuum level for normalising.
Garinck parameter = 10.4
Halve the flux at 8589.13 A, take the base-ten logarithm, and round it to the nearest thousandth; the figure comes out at 0.703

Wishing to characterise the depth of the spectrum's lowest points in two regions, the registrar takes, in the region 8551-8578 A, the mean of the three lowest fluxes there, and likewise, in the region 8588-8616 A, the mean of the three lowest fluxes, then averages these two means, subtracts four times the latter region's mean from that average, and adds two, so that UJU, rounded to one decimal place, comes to -27.7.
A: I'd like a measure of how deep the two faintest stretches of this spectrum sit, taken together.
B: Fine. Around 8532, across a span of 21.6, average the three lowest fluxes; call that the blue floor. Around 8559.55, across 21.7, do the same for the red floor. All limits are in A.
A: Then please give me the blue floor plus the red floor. 18.9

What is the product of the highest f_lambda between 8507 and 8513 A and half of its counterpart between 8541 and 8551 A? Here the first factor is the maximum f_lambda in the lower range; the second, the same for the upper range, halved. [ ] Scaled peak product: 58.0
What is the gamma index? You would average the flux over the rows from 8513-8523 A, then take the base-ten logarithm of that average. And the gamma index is 1.02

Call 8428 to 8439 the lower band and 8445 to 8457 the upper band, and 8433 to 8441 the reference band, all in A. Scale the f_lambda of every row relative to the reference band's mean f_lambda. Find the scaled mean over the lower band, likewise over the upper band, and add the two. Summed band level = 2.07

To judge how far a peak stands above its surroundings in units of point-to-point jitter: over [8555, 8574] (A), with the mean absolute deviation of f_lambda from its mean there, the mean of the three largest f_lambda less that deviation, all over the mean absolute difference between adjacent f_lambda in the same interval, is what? 60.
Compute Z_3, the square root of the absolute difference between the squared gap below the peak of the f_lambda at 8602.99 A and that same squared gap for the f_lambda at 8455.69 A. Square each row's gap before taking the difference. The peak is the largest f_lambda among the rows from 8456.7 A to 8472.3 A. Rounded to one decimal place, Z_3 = 0.5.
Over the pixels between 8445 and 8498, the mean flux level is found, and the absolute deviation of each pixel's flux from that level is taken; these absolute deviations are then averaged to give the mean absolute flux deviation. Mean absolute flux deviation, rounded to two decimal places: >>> 0.22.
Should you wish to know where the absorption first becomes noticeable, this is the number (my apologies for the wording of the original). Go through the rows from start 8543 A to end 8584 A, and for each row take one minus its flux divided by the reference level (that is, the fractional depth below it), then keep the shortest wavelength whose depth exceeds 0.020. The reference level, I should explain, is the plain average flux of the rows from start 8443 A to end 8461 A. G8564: 8543.77 A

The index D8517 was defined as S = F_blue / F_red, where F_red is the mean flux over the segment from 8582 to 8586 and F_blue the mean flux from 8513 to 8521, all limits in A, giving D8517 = 1.01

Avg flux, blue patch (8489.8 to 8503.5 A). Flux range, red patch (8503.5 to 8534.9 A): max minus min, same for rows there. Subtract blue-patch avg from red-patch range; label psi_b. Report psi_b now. -8.7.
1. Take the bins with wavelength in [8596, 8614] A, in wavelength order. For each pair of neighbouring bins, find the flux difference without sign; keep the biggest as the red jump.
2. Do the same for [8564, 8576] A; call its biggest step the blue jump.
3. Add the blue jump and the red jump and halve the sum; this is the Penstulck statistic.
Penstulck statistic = 0.46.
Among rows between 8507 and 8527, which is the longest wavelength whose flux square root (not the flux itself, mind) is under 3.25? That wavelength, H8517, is 8522.15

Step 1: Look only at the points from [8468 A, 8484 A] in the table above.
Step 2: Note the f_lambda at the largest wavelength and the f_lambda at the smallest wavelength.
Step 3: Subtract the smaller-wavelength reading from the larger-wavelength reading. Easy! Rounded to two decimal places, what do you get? -0.38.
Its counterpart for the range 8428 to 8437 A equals -0.20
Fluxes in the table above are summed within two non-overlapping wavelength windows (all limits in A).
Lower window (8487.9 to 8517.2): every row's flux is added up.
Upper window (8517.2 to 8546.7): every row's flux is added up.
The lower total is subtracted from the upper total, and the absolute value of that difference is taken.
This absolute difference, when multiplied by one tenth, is 0.55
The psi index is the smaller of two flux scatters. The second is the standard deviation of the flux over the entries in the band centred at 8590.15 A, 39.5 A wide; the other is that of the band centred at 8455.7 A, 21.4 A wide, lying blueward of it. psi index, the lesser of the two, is 0.20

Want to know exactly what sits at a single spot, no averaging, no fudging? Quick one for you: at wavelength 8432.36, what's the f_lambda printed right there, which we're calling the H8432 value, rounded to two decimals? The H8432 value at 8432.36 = 11.84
